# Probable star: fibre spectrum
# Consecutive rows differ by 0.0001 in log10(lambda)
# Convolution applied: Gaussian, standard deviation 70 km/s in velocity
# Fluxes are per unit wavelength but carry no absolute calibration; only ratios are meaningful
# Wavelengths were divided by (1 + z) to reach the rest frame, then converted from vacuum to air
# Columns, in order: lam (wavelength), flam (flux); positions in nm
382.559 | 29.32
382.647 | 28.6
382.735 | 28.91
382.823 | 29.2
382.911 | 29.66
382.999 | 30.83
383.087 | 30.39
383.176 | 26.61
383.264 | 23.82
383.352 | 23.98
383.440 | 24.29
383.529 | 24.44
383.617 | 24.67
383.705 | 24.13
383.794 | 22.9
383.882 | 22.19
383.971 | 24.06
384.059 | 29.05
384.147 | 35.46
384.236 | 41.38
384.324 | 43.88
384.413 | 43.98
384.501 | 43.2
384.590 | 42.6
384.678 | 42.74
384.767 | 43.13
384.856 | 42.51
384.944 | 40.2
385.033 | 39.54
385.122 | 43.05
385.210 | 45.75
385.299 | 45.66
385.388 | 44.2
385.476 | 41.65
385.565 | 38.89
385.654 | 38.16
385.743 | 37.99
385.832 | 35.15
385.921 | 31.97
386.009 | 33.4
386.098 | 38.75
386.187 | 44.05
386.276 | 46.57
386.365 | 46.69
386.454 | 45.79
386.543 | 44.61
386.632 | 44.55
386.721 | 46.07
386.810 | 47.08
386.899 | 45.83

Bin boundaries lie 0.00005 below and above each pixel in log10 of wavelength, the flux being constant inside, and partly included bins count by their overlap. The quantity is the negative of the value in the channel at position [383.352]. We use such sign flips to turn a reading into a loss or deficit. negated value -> -24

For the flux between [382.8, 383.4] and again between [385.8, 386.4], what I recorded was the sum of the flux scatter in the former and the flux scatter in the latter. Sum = 9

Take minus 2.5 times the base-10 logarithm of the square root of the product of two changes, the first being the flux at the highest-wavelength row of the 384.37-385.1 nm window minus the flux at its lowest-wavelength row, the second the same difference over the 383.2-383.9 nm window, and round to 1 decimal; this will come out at -1.1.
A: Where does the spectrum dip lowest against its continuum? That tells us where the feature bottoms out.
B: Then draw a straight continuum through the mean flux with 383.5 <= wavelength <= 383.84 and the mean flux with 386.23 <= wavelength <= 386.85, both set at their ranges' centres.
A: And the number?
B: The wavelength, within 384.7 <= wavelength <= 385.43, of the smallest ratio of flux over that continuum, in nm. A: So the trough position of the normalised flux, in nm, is 385.033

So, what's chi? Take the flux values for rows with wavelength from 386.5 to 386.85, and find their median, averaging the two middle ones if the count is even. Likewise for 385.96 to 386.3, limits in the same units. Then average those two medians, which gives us 43.4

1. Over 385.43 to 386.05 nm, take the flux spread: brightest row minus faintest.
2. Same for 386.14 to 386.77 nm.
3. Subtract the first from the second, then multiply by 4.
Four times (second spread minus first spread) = -28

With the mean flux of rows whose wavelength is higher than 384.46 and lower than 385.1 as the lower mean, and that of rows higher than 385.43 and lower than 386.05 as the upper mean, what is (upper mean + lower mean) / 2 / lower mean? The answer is 0.94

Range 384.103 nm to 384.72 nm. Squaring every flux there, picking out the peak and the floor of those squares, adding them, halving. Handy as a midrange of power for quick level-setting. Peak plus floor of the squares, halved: 1596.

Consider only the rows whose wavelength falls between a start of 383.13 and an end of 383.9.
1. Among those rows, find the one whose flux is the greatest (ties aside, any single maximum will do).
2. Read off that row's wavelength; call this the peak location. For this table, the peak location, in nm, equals 383.176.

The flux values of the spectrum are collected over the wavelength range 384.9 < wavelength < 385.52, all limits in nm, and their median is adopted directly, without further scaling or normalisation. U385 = 43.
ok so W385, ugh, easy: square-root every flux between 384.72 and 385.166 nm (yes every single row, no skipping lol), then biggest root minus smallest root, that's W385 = 0.28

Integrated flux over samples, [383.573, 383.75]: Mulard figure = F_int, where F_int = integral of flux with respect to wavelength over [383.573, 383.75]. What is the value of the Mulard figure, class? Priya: 4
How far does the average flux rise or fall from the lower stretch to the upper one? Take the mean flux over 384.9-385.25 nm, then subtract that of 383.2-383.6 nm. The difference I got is 18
